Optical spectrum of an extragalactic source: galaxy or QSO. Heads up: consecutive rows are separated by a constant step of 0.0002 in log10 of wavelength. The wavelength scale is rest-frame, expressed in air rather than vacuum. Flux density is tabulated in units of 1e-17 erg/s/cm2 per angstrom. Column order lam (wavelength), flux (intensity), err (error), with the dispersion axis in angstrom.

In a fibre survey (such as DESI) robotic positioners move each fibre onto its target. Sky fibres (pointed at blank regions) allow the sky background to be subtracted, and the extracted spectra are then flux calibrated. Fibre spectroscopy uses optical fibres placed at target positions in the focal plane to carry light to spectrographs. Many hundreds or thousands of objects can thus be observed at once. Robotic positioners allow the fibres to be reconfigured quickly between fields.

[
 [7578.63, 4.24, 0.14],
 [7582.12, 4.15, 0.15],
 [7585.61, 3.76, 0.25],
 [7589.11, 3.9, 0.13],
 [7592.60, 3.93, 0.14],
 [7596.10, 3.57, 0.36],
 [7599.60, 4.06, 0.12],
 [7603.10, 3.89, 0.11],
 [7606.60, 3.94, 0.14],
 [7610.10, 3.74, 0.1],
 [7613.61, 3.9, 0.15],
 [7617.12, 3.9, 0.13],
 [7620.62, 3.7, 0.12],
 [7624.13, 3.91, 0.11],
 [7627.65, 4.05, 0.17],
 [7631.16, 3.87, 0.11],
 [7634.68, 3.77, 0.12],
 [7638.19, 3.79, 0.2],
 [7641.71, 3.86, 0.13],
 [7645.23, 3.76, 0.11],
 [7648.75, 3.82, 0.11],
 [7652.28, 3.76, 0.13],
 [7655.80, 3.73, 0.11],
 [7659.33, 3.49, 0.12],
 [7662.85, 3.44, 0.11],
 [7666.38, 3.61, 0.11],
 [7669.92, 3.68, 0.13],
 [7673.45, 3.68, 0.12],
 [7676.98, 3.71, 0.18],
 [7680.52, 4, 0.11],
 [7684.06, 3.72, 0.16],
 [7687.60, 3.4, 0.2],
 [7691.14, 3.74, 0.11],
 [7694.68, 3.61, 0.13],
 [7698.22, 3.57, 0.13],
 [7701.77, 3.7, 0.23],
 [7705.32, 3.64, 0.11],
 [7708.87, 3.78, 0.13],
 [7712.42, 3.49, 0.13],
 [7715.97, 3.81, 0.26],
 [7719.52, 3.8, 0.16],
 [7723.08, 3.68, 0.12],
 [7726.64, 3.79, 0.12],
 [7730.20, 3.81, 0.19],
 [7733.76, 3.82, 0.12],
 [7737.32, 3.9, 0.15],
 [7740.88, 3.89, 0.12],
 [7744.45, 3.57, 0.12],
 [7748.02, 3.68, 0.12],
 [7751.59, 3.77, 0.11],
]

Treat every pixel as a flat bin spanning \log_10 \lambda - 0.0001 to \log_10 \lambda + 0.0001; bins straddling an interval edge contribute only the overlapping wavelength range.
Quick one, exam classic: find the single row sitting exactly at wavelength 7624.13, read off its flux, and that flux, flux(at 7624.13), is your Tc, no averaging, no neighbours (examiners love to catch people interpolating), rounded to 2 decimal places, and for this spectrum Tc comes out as 3.91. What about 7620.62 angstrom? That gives 3.70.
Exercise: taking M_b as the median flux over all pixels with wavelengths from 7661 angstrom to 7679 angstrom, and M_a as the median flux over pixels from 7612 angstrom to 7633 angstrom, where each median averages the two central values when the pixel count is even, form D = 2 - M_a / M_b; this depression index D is 0.94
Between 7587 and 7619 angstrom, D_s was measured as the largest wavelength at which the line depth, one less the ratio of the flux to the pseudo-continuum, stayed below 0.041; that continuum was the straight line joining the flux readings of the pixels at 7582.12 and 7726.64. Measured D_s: 7617.12 angstrom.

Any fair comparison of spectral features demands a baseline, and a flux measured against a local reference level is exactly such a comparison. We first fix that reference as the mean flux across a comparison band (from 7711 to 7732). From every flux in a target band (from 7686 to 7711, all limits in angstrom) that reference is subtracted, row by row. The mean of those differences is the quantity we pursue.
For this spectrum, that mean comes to -0.10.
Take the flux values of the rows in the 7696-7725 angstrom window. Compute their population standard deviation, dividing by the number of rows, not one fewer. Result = 0.11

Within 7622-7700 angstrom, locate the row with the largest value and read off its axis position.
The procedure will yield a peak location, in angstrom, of 7627.65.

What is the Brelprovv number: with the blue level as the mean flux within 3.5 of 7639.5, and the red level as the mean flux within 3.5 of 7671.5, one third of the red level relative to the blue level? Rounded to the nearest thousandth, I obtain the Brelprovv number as 0.321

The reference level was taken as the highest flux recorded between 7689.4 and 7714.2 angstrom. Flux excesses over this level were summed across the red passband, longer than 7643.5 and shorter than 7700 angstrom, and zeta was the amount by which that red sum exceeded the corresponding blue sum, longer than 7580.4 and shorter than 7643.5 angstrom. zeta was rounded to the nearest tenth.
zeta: -3.4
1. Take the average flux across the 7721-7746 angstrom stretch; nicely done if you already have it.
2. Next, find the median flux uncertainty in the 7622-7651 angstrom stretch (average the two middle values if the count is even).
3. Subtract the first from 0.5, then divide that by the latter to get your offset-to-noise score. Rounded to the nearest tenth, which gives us -28.5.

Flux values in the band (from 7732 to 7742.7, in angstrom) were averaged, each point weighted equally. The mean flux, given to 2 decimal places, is 3.87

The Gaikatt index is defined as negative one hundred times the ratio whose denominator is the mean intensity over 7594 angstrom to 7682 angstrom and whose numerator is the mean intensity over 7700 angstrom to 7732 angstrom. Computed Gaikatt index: -98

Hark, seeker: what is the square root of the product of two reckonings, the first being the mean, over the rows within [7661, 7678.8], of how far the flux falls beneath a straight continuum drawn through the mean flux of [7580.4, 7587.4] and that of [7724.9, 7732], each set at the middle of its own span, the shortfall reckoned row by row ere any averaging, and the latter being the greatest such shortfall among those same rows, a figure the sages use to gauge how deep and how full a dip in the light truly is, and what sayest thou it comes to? 0.32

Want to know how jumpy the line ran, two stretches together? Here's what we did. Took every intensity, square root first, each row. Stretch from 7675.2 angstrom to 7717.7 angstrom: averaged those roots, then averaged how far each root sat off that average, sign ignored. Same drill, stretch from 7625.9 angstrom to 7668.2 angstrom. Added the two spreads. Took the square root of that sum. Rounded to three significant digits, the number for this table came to 0.247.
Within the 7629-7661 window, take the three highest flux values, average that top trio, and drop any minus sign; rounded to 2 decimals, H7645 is 3.85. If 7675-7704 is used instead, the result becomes 3.82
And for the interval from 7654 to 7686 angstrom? 3.82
